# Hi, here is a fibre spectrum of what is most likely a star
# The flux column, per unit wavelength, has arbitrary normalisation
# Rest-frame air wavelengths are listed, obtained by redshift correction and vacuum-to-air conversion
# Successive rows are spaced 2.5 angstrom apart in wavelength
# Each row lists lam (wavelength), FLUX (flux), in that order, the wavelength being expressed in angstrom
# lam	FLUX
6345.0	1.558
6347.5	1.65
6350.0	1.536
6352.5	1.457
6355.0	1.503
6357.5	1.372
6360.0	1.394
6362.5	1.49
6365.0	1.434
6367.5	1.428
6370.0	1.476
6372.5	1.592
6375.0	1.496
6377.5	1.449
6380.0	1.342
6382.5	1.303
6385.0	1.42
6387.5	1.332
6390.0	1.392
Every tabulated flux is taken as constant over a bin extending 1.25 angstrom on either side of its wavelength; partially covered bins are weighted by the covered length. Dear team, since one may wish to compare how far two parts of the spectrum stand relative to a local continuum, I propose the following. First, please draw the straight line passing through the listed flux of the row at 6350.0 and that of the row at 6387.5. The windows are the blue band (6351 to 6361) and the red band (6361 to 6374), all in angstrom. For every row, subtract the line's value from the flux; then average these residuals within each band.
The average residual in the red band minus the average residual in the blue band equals 0.11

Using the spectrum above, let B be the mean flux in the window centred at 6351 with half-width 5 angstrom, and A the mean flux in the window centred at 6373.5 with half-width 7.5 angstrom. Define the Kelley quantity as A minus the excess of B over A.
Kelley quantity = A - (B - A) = 1.39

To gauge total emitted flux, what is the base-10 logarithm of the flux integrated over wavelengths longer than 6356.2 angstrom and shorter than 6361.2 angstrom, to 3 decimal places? 0.840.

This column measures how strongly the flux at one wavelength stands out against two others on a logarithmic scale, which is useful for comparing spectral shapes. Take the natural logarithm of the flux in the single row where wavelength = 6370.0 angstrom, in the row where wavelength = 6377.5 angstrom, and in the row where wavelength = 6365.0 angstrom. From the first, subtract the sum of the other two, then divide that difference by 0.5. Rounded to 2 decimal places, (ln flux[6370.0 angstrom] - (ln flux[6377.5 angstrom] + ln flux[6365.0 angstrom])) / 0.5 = -0.68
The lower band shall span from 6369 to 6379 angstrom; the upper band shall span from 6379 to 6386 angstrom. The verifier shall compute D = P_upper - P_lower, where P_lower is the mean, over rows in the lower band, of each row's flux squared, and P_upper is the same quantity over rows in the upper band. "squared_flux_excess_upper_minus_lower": -0.42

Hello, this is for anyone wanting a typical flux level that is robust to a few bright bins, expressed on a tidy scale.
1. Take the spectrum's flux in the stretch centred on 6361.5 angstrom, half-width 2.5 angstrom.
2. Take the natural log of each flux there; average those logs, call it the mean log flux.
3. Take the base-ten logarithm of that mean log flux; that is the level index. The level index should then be -0.44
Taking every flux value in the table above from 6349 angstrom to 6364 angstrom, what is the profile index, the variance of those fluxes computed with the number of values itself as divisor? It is 0.0034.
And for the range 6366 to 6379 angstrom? 0.0032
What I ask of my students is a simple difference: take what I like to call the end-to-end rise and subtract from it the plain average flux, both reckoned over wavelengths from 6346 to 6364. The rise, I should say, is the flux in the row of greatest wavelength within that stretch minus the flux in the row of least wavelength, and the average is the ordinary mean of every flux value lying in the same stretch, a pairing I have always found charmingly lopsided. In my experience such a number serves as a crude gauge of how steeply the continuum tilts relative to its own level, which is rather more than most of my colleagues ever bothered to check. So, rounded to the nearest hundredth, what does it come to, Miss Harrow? -1.65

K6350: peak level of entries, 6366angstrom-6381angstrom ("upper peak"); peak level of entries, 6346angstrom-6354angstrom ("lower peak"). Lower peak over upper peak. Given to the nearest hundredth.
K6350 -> 1.04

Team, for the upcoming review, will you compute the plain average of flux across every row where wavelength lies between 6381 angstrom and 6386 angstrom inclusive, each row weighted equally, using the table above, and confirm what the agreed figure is 1.36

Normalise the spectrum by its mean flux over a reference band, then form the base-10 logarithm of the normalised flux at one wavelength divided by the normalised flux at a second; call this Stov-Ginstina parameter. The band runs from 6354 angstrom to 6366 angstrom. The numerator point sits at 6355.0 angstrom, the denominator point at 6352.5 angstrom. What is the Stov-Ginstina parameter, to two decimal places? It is 0.01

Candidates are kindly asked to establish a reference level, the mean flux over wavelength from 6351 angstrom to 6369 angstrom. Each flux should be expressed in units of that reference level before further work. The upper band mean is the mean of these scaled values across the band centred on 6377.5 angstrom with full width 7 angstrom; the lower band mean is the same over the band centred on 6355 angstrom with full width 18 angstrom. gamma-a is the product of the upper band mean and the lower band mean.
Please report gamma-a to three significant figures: 1.02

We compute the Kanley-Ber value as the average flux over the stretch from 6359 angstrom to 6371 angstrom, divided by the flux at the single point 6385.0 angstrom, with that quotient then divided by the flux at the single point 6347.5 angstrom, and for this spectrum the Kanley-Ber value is 0.62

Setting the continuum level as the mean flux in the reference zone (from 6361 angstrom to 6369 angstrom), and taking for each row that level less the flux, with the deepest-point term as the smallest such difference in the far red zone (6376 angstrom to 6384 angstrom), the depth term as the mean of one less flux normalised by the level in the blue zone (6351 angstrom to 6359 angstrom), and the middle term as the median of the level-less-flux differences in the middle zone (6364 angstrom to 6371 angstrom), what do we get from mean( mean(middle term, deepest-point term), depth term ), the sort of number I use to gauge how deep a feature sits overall 0.01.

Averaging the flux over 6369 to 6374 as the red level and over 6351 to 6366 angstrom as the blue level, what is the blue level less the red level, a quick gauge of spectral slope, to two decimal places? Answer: -0.09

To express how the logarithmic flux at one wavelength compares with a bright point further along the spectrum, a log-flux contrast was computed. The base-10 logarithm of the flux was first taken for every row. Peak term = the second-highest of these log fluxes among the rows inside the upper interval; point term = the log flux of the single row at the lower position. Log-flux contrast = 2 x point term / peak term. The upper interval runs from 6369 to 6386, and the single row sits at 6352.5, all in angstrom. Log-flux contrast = 1.87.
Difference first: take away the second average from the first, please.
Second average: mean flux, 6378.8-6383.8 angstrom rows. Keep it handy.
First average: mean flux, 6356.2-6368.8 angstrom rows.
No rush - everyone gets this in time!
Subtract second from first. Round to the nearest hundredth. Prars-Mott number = 0.10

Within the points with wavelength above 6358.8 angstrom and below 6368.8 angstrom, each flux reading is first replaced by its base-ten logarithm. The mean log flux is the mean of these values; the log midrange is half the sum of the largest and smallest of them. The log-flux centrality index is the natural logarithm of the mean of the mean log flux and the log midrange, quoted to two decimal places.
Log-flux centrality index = -1.85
